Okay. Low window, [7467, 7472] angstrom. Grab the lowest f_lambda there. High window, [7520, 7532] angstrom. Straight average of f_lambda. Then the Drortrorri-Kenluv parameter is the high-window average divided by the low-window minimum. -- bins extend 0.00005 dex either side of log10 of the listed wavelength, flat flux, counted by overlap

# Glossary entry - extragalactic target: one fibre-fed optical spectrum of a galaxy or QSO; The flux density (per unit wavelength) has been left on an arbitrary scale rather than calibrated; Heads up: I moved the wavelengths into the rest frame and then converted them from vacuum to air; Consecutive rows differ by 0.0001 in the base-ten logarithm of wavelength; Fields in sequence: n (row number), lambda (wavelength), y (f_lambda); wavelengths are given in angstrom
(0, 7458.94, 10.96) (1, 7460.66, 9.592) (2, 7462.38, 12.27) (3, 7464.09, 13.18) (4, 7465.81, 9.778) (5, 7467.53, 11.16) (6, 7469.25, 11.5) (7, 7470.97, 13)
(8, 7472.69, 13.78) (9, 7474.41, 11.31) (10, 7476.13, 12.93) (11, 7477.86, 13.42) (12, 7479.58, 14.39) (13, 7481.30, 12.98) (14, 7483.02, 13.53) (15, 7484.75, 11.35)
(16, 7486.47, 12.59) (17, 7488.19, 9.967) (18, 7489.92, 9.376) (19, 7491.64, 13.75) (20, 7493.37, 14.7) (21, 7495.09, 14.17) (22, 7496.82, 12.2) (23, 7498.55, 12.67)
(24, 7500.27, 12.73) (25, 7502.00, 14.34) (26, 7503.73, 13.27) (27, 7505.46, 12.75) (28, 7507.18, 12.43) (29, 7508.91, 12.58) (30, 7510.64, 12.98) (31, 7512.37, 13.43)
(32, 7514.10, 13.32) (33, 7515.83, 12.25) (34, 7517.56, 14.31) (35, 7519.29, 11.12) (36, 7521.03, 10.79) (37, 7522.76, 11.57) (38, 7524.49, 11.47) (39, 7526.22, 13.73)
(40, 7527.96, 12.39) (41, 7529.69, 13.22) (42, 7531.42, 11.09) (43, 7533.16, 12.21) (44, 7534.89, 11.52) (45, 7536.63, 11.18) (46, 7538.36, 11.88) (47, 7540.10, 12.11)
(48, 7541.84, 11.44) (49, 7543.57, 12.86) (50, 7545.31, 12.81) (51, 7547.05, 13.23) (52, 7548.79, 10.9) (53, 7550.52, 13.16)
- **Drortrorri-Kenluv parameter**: 1.08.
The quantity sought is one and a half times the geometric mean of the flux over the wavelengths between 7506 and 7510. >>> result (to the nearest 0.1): 18.8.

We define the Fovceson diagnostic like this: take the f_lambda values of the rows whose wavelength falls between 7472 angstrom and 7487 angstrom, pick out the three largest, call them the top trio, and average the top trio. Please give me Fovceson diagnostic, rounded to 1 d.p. 13.9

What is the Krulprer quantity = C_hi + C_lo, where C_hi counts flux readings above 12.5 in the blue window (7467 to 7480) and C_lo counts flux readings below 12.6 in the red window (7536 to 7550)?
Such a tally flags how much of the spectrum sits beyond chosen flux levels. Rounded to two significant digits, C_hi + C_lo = 10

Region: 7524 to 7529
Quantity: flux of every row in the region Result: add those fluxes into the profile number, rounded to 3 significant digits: 37.6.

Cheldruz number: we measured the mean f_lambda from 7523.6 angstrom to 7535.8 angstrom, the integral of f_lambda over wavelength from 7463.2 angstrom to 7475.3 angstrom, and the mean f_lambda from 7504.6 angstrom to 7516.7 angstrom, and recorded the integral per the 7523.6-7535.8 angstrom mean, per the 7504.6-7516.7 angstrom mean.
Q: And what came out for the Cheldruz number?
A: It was 0.92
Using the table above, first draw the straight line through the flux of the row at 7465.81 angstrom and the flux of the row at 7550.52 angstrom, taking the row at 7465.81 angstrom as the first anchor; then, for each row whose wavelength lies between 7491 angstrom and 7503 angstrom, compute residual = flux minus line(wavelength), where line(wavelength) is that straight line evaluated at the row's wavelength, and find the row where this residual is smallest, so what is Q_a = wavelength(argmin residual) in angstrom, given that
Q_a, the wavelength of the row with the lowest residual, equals 7496.82 angstrom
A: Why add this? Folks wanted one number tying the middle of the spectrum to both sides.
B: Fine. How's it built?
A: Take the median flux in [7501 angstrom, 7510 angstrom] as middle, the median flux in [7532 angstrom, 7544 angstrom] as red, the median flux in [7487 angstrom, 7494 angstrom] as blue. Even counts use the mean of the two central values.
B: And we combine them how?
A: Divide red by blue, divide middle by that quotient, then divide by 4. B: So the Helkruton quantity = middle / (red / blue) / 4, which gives 3.18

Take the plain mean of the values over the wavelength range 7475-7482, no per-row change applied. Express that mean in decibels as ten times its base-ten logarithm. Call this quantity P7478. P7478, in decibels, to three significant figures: 11.3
